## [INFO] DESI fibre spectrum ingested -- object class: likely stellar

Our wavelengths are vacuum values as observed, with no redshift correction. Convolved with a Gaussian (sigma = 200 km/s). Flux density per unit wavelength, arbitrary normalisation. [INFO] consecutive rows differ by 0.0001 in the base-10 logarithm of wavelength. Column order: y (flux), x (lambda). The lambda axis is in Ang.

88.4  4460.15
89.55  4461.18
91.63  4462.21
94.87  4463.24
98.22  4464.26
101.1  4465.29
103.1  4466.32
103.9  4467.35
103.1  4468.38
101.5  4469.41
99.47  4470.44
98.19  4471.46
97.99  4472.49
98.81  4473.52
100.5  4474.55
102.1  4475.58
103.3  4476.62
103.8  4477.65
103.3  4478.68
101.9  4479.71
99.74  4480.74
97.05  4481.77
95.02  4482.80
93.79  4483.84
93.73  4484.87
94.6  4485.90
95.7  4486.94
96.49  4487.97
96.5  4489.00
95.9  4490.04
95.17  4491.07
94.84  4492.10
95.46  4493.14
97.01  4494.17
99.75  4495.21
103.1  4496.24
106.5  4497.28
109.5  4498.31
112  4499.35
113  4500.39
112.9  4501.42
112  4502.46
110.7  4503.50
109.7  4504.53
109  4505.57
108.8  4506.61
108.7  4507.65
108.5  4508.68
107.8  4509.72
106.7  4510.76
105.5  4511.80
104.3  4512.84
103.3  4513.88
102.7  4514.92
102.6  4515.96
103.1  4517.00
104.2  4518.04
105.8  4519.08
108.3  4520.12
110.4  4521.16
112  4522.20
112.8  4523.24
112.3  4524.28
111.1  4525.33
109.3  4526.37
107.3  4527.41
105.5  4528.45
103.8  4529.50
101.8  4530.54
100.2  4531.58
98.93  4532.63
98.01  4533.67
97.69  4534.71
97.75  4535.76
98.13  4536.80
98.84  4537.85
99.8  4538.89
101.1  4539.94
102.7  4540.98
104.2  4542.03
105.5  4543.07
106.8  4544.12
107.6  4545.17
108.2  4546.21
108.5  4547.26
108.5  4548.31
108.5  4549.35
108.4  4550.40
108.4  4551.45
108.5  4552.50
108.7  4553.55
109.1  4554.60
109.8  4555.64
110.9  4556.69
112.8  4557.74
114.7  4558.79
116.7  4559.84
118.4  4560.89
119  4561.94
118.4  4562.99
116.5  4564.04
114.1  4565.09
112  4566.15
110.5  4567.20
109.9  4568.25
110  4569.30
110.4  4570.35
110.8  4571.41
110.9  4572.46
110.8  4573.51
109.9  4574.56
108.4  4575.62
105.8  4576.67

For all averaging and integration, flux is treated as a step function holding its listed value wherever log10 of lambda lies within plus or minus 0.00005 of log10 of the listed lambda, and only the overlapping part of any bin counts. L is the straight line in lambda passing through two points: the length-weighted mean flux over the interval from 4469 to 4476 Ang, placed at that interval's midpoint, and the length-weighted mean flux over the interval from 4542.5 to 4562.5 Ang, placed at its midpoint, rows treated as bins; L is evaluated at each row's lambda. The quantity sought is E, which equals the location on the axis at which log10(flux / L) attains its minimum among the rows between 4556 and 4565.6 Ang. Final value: 4556.69 Ang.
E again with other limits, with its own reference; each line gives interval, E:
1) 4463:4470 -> 4463.24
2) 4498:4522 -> 4515.96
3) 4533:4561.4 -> 4535.76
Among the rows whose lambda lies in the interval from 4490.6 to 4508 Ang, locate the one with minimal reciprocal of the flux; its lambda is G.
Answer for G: 4500.39 Ang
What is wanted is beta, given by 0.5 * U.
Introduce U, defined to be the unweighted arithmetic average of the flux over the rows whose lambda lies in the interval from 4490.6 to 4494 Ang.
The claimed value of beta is 48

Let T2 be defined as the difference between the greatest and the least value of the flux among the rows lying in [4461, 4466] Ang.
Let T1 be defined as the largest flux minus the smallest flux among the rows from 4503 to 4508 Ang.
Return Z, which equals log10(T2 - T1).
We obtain 1.0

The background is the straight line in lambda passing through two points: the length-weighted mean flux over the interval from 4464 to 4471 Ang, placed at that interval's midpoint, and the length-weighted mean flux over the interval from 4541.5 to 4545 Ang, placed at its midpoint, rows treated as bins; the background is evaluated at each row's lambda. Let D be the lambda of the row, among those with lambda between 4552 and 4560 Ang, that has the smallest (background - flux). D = 4559.84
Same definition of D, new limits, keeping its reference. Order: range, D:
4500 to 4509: 4500.39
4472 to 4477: 4476.62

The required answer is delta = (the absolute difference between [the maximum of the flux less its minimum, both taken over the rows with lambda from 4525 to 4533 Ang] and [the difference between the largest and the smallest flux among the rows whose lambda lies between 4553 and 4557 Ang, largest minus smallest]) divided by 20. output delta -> 0.50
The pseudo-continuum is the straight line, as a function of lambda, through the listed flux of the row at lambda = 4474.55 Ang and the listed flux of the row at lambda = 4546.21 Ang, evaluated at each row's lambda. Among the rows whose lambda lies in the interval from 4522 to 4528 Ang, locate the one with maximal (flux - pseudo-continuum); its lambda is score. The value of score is 4523.24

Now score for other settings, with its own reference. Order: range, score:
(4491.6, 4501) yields 4500.39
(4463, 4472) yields 4467.35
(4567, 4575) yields 4567.20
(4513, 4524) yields 4523.24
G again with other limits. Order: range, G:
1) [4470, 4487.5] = 4477.65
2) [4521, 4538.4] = 4523.24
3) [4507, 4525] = 4523.24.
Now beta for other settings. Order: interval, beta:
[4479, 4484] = 49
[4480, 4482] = 49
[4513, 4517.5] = 51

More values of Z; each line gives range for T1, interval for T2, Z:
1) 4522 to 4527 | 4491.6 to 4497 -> 0.7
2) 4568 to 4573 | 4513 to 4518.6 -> -0.2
